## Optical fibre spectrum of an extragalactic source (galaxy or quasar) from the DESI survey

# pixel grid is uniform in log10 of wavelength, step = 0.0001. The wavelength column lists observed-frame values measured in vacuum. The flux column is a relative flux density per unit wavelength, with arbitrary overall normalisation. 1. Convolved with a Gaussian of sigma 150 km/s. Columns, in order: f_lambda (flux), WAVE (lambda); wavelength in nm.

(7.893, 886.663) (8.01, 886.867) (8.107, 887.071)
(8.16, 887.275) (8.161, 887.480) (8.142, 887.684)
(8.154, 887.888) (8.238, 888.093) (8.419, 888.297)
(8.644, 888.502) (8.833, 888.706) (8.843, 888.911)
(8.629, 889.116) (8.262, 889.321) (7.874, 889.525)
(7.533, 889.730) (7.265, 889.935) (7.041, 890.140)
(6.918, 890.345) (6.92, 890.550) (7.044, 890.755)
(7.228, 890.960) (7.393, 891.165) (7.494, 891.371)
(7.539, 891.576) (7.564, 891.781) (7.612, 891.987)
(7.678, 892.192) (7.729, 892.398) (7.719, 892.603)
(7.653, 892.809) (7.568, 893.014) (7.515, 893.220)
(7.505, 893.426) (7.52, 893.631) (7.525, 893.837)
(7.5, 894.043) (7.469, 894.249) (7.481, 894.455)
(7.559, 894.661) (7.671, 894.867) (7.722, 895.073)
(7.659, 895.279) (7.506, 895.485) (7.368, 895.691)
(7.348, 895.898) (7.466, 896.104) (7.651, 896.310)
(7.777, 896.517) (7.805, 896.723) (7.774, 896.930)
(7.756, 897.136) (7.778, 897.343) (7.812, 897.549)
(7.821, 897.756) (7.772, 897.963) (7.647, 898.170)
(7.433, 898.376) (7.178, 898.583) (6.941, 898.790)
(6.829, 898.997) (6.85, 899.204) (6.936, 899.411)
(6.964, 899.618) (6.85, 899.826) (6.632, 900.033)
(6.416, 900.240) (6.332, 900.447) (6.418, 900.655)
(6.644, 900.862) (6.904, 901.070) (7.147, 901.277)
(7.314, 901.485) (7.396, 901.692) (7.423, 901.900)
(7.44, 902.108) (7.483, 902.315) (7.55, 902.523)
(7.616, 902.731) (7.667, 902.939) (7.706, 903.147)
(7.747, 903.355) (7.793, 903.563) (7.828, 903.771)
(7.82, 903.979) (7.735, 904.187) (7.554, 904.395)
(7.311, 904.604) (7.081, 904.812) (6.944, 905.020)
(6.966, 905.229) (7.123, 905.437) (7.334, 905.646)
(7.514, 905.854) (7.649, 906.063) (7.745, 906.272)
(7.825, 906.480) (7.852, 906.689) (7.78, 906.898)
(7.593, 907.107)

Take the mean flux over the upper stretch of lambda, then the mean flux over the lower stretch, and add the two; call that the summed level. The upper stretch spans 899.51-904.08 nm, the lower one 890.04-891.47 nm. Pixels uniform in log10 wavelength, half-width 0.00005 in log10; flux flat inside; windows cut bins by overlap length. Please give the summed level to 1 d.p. 14.4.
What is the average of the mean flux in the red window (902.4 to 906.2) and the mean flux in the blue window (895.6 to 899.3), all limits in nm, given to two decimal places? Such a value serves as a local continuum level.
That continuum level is 7.50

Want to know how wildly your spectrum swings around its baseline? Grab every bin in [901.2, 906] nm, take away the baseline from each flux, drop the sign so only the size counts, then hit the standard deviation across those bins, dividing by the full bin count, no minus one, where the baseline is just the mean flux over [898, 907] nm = 0.16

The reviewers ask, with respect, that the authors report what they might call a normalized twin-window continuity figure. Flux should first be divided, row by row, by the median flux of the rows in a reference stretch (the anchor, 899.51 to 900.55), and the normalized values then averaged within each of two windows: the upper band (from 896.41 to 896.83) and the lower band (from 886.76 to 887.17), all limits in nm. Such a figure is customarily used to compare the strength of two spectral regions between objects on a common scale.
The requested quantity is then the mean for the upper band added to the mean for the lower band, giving 2.39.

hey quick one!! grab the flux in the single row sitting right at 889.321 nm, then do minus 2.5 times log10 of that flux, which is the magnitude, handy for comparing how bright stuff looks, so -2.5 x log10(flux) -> -2.29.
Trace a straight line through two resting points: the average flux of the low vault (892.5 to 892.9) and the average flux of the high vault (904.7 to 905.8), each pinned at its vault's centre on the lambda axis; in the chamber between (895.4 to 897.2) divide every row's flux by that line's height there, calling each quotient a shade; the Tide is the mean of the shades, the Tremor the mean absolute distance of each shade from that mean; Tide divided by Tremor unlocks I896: 41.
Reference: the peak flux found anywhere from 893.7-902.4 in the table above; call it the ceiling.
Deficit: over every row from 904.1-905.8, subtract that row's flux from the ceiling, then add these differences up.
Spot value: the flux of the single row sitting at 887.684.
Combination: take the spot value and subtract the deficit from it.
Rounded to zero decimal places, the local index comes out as 4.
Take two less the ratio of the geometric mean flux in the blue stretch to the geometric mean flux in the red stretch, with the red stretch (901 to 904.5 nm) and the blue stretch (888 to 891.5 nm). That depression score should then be 0.969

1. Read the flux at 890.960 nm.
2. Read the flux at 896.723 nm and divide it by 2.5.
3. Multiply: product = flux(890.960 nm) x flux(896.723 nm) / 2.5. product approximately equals 22.6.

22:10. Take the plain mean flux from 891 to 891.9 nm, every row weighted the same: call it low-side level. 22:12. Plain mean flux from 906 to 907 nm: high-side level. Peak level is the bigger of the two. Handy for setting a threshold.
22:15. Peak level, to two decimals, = 7.77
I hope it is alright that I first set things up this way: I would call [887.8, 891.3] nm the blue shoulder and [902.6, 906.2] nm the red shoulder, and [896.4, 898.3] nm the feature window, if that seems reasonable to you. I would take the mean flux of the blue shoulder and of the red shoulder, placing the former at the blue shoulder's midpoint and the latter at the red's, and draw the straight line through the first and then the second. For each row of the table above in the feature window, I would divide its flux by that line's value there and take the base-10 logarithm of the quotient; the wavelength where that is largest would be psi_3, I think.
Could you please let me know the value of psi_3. 897.756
